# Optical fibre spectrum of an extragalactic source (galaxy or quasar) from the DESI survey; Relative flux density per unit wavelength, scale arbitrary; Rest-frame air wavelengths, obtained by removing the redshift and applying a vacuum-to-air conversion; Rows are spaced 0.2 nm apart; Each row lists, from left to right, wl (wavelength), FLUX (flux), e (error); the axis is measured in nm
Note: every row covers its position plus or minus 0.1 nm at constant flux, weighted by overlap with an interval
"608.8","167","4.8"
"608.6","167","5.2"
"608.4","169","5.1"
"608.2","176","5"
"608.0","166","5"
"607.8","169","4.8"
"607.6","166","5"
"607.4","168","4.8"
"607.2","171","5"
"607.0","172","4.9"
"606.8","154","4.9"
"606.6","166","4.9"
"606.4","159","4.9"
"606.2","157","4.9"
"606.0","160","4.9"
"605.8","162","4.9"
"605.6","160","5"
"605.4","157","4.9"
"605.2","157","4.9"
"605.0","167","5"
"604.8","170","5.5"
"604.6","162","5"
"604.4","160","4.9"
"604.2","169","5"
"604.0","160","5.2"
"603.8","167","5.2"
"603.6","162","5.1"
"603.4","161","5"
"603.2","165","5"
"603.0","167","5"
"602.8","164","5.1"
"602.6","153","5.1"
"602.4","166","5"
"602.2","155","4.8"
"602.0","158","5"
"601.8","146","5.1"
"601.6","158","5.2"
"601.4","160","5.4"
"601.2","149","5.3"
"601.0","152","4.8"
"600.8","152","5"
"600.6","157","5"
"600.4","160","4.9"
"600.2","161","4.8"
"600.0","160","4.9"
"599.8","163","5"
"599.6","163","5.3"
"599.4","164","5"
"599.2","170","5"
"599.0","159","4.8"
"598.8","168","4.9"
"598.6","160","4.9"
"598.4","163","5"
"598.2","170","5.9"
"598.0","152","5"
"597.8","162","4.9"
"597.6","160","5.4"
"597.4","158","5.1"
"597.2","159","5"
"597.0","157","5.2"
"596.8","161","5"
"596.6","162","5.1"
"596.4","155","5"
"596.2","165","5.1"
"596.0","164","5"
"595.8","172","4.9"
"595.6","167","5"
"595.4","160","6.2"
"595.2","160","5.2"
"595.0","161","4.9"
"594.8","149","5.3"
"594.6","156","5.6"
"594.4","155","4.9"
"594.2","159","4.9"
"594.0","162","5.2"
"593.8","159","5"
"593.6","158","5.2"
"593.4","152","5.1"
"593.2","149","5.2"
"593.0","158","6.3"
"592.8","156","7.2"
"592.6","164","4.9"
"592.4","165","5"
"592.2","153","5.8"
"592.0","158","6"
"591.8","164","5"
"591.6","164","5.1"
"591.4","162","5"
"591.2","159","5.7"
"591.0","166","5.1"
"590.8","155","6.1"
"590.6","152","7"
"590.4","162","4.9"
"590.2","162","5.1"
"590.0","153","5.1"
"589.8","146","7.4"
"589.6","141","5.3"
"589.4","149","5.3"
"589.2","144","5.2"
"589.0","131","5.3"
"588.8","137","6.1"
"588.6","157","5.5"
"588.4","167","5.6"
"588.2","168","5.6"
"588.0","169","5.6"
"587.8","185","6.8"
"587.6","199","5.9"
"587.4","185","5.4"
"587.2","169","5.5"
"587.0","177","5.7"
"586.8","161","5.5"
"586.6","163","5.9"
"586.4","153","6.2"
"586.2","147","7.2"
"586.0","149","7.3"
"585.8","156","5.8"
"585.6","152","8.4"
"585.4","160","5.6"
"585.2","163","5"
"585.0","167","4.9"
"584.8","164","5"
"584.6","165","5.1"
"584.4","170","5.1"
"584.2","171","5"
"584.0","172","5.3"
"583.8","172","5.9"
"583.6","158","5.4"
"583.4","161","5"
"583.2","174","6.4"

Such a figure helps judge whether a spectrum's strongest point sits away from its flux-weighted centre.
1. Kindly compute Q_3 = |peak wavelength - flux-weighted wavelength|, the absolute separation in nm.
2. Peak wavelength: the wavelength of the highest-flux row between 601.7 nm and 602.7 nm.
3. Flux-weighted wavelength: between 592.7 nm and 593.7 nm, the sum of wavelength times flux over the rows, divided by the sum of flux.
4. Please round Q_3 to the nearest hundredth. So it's 9.20 nm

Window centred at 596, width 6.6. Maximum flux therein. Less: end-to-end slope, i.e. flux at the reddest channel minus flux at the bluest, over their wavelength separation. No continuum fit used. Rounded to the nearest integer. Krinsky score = 170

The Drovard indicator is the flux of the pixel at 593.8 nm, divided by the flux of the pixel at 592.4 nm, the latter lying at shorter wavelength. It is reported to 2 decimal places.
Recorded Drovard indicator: 0.96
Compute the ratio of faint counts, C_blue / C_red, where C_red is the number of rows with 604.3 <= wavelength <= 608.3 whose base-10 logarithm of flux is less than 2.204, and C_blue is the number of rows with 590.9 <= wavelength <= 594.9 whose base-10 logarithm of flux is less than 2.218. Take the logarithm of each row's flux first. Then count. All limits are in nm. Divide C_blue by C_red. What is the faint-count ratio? 3.8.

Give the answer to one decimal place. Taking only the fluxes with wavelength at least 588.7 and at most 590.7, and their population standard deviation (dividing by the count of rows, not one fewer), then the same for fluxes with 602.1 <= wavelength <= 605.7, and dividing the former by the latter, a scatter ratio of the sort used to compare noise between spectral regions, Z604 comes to 2.0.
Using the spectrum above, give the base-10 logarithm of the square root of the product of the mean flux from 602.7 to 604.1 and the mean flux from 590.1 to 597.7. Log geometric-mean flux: 2.21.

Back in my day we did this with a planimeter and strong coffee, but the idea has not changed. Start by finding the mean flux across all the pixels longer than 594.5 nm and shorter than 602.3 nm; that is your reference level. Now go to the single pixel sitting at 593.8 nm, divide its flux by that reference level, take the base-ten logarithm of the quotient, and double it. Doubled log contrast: 0.00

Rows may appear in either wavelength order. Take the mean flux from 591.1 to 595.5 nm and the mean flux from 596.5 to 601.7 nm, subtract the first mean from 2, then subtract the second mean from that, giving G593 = -316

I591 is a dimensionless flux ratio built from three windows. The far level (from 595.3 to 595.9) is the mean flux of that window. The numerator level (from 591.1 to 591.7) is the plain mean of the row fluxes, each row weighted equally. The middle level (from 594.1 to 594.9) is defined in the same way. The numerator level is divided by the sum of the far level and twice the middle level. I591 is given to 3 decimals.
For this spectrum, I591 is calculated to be 0.340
